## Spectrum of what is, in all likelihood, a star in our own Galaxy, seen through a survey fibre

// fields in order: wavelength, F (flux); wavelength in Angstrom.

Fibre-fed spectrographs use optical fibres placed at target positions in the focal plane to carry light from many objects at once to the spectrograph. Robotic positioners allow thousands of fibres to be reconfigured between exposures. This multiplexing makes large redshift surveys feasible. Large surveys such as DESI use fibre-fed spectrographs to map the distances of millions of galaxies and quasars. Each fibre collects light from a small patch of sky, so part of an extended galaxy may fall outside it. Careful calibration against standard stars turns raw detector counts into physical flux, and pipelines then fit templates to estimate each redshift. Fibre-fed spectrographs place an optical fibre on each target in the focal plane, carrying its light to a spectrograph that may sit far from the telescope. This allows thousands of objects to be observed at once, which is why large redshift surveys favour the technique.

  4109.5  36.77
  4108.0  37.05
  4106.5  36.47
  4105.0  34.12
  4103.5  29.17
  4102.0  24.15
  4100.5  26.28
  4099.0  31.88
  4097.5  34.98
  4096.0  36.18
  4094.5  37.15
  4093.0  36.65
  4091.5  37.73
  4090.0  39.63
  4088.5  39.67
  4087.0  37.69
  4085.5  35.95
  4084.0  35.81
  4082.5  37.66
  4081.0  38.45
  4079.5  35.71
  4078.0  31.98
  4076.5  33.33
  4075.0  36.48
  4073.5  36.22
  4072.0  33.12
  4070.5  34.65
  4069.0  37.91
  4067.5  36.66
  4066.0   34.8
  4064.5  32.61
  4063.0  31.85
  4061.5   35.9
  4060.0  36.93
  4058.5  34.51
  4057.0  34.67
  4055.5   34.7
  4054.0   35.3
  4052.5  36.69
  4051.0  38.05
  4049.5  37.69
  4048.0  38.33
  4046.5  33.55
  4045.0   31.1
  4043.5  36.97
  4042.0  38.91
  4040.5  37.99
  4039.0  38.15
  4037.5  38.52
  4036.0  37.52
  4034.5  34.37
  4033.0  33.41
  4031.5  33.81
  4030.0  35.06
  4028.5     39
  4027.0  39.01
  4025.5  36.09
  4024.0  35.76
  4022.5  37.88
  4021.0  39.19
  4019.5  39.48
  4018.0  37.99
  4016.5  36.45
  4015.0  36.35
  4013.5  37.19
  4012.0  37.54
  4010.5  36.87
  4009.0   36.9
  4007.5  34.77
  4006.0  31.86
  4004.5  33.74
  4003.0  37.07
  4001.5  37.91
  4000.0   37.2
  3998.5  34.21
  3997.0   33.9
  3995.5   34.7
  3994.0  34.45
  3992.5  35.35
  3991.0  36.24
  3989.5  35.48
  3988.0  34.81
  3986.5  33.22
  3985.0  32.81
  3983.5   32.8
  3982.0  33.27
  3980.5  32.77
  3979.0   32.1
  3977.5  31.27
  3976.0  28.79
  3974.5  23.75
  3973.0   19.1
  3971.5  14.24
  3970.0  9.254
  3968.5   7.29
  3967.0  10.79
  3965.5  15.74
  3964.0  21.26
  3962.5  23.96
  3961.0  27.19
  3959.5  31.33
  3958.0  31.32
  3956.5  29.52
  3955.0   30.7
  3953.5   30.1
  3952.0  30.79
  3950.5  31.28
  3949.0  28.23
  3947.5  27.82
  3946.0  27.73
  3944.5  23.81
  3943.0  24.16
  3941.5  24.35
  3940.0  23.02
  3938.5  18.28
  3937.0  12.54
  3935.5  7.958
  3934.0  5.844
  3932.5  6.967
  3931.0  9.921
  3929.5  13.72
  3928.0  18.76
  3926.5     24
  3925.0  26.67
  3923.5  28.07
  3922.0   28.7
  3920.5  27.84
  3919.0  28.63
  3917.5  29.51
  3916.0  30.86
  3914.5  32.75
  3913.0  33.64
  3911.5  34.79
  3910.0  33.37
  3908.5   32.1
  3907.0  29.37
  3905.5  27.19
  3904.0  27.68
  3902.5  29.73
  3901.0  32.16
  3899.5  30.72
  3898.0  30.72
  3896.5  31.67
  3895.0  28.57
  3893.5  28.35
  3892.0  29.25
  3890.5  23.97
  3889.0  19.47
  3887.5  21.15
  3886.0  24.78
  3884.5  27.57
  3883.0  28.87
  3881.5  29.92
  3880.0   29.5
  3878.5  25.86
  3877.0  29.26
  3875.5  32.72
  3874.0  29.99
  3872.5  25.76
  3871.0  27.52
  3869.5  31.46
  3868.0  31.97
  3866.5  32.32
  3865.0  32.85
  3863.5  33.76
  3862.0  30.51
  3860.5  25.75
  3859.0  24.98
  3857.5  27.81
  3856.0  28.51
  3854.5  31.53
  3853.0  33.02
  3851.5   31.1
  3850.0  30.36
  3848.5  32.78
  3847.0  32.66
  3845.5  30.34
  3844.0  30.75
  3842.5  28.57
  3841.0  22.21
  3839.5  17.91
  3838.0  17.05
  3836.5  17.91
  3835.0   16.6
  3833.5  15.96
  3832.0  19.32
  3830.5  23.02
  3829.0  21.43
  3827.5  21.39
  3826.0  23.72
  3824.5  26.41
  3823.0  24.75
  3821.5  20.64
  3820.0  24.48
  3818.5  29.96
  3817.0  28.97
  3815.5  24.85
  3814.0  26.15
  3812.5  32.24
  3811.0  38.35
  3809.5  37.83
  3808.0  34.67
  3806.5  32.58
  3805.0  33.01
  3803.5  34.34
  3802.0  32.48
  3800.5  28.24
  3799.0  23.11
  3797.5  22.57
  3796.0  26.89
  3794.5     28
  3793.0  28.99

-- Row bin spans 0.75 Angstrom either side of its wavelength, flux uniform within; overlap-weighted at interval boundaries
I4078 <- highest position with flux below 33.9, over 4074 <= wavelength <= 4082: 4078.0 Angstrom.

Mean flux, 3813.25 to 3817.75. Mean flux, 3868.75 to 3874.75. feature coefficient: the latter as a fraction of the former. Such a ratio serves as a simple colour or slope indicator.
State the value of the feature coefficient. 1.08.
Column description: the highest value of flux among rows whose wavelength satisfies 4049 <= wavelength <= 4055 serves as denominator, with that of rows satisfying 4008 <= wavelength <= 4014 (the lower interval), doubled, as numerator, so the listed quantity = 1.97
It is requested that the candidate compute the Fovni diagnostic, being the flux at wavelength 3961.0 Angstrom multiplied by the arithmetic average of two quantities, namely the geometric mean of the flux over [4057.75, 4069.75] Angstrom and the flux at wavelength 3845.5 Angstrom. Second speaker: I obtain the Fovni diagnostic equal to 890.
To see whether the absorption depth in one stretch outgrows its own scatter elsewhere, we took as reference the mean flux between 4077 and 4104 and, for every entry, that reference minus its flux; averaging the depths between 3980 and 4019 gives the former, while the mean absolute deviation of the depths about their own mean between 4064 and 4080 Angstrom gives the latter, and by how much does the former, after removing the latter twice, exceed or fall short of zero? -3.6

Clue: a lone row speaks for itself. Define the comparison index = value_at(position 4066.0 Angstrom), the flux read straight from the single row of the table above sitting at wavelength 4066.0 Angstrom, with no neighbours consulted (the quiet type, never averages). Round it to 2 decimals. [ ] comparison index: 34.80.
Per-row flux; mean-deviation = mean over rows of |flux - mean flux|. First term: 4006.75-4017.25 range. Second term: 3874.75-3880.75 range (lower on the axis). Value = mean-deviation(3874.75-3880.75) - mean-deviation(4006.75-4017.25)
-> 1.2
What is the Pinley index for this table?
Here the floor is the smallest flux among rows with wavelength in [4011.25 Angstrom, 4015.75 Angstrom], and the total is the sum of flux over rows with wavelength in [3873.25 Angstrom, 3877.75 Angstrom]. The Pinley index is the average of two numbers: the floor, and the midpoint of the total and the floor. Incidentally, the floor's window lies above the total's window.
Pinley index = 50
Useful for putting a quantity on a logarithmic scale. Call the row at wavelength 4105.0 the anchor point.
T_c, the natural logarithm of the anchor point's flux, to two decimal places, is 3.53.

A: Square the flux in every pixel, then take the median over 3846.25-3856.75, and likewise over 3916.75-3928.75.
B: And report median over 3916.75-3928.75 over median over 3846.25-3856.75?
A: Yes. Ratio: 0.79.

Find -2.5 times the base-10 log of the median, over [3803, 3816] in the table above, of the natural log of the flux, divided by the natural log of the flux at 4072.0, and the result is 0.00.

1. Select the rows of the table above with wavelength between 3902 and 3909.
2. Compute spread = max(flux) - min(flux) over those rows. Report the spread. 4.9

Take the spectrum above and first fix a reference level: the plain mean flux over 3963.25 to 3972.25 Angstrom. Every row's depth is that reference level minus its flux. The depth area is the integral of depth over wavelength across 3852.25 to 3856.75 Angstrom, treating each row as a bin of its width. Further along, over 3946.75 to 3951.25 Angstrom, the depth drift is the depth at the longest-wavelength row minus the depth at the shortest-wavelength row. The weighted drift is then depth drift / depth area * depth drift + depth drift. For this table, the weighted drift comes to -4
